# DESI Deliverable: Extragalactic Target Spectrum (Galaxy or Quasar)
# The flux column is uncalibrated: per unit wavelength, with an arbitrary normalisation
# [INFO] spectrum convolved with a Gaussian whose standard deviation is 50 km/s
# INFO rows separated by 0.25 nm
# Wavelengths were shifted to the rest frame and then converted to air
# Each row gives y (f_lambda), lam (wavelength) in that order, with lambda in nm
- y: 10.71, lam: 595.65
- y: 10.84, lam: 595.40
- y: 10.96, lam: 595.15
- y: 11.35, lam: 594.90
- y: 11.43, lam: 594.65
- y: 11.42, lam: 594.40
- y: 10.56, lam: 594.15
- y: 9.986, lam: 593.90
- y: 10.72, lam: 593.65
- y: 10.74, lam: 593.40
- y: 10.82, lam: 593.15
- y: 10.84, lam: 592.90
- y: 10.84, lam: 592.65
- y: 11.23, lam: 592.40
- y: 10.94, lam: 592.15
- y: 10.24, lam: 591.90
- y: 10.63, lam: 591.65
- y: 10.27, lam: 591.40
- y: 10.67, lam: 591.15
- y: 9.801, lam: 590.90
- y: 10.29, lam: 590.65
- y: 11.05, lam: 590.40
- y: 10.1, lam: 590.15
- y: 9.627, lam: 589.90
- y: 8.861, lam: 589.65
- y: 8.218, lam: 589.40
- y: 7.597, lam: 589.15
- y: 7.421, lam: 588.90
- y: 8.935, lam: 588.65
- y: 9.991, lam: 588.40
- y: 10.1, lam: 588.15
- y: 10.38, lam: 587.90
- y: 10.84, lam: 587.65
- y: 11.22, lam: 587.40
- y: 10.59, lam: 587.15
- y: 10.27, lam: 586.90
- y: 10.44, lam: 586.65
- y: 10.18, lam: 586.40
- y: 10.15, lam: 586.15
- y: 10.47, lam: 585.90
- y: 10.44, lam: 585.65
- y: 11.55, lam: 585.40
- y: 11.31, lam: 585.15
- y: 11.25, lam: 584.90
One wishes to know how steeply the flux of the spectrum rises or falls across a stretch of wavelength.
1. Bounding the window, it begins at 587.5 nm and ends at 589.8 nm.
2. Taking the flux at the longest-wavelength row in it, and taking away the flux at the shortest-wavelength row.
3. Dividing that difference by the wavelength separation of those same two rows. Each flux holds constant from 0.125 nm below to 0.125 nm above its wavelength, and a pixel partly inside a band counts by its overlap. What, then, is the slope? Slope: -1.0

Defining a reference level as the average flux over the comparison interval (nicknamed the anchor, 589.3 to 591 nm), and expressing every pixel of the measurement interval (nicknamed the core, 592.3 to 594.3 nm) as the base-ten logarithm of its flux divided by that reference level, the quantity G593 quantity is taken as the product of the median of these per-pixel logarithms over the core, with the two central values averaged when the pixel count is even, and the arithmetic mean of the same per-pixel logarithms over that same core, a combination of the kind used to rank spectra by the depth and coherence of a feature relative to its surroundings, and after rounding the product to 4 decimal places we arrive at 0.0019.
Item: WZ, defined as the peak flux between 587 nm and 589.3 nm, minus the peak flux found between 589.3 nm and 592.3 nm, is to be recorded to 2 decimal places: 0.17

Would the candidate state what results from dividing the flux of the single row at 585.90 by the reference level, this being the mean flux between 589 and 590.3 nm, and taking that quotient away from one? -0.18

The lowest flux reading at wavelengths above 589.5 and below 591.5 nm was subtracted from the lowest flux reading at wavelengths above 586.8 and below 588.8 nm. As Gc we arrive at 0.1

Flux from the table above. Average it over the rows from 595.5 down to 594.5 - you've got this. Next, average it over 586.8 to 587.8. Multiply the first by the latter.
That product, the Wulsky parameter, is 120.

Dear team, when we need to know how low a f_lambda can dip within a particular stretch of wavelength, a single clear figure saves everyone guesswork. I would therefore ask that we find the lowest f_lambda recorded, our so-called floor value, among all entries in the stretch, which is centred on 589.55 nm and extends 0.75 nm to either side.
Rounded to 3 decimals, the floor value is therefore 7.421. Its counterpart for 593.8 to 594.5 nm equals 9.986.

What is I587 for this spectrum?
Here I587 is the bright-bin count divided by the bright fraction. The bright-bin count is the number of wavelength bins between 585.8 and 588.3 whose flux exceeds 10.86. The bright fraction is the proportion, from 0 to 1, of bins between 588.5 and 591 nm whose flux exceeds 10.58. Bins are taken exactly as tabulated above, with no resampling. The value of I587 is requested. 10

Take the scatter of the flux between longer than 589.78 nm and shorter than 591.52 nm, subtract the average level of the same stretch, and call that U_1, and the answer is -9.8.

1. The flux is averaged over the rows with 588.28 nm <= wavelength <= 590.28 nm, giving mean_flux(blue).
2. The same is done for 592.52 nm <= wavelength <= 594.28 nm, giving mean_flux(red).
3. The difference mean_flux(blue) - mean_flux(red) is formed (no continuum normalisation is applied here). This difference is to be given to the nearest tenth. -1.8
